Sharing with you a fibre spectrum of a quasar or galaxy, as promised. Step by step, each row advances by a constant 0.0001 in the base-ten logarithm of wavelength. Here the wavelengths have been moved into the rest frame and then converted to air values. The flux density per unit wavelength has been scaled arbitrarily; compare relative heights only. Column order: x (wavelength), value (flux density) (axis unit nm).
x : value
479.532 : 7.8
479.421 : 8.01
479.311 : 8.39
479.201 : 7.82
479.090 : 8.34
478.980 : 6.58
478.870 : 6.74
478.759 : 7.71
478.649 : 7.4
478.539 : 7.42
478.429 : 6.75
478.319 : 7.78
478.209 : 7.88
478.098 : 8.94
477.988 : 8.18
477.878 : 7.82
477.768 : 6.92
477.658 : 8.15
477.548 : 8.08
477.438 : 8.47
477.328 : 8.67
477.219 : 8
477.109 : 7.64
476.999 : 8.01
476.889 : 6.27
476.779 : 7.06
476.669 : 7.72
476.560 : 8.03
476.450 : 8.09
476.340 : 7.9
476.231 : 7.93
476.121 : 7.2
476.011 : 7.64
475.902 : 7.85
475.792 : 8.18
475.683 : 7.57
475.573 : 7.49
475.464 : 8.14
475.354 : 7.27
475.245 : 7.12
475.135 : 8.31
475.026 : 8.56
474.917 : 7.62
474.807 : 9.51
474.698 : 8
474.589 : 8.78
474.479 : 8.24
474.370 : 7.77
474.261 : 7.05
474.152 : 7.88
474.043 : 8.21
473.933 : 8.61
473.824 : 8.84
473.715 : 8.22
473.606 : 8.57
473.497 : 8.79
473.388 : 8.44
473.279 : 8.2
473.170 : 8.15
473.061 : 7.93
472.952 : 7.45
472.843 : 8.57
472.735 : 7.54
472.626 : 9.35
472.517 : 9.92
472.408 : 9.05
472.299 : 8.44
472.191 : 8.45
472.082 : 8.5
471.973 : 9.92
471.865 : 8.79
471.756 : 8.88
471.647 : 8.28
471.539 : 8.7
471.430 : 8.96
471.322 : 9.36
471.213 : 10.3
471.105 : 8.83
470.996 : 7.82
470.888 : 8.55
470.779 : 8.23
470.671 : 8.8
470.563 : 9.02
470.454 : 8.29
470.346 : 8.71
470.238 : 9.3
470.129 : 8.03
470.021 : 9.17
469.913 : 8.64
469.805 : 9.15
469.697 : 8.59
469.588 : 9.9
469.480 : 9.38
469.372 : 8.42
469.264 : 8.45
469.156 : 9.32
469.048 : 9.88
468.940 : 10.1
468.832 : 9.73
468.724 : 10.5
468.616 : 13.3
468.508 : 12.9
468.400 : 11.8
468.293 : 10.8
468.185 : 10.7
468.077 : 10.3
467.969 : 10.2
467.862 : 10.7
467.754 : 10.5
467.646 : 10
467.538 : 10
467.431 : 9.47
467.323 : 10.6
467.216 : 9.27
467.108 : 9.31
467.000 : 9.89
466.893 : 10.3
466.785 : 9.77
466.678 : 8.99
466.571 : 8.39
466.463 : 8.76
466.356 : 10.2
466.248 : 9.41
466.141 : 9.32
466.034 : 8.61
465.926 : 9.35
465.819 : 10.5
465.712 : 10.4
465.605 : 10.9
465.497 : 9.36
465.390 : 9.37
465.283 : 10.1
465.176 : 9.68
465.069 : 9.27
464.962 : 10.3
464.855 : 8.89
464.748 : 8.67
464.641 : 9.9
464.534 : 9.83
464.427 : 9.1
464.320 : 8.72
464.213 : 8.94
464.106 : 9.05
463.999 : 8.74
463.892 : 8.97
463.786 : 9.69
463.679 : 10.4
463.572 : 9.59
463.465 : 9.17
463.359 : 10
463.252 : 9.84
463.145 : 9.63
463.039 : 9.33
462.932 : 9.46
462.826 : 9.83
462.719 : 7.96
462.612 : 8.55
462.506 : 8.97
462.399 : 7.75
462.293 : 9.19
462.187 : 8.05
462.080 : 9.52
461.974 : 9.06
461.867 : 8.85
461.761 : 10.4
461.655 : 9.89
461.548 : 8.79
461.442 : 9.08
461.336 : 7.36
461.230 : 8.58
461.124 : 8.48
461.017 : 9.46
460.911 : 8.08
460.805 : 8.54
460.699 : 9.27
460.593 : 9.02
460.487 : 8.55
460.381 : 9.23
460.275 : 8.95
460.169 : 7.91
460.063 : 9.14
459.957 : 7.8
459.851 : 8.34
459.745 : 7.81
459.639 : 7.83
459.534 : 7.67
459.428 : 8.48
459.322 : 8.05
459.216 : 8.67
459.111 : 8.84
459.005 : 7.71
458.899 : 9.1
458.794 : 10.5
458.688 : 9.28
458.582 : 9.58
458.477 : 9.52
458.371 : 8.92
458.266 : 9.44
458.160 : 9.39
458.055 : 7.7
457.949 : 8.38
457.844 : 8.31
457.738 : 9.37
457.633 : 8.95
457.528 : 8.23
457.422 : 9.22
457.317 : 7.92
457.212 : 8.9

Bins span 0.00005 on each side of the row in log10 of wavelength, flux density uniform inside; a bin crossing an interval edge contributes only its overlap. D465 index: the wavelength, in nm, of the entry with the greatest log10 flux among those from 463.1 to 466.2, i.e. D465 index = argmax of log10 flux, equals 465.605 nm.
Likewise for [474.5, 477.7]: 474.807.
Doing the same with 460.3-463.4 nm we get 461.761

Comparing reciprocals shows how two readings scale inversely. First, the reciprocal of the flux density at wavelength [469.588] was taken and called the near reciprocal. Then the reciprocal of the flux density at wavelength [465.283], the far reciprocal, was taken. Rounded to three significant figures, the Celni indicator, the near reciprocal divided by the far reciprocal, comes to 1.02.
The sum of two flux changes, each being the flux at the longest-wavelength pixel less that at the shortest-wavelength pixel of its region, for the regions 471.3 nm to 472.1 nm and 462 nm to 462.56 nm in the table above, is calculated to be -1.4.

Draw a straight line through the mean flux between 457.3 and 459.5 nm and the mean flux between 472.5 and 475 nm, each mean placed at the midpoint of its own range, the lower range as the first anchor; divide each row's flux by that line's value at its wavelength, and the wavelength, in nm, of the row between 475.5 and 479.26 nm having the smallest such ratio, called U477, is 476.889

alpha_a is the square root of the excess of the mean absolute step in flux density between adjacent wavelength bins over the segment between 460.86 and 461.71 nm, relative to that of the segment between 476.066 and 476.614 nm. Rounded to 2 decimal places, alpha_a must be 0.85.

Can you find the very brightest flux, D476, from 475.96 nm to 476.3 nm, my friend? 7.93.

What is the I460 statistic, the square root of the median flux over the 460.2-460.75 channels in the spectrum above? 3.00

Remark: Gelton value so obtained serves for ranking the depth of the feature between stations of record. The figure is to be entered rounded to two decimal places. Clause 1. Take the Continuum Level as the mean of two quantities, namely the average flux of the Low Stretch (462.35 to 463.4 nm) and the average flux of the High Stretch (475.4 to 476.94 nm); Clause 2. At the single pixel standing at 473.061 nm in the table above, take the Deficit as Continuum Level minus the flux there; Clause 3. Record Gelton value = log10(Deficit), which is -0.34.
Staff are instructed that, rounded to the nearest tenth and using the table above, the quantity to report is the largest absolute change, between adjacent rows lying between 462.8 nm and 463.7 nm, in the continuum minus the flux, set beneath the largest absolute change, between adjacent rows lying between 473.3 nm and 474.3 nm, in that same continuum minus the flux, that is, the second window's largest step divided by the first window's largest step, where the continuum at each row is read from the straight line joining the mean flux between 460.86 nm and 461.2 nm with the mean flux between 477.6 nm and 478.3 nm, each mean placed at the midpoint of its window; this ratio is 1.0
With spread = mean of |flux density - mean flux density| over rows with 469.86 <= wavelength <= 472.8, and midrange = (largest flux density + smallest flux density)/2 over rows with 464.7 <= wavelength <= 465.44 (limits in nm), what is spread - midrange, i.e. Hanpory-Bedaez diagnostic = -9.01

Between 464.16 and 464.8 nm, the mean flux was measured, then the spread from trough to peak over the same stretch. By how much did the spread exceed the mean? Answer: -8.0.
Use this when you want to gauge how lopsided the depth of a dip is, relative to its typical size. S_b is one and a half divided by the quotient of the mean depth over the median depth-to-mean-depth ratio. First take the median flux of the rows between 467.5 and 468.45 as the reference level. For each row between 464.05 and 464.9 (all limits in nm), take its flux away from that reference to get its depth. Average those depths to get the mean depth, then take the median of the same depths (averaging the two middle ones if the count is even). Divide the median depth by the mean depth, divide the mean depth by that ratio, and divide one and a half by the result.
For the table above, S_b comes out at 1.2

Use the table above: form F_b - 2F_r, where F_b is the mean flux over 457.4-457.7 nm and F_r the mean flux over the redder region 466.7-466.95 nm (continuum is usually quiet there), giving -11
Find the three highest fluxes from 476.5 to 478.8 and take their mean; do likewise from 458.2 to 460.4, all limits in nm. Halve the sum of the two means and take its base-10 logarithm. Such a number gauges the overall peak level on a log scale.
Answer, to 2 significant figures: 0.97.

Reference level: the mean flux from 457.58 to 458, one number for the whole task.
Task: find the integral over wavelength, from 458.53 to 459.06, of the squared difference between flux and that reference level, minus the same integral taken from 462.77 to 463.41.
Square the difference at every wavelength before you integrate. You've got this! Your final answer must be 0.0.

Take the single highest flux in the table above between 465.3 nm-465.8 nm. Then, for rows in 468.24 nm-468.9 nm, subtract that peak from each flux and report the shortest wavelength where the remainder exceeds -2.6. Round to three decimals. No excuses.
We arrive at 468.293 nm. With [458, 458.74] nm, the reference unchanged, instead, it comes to 458.160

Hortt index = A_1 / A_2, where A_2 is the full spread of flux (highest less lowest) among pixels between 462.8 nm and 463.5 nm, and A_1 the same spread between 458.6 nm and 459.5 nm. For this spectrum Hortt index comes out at 3.4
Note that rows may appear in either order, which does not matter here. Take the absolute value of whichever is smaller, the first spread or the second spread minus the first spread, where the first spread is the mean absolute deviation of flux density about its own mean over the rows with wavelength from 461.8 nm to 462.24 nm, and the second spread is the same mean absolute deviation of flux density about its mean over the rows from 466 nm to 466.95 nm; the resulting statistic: 0.13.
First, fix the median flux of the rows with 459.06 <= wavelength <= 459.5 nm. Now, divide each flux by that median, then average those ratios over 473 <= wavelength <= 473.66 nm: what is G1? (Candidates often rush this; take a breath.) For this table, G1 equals 0.97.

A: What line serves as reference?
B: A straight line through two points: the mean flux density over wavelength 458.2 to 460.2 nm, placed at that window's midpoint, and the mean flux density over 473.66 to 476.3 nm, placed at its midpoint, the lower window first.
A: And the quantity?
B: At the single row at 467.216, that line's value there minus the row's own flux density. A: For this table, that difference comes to -0.9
